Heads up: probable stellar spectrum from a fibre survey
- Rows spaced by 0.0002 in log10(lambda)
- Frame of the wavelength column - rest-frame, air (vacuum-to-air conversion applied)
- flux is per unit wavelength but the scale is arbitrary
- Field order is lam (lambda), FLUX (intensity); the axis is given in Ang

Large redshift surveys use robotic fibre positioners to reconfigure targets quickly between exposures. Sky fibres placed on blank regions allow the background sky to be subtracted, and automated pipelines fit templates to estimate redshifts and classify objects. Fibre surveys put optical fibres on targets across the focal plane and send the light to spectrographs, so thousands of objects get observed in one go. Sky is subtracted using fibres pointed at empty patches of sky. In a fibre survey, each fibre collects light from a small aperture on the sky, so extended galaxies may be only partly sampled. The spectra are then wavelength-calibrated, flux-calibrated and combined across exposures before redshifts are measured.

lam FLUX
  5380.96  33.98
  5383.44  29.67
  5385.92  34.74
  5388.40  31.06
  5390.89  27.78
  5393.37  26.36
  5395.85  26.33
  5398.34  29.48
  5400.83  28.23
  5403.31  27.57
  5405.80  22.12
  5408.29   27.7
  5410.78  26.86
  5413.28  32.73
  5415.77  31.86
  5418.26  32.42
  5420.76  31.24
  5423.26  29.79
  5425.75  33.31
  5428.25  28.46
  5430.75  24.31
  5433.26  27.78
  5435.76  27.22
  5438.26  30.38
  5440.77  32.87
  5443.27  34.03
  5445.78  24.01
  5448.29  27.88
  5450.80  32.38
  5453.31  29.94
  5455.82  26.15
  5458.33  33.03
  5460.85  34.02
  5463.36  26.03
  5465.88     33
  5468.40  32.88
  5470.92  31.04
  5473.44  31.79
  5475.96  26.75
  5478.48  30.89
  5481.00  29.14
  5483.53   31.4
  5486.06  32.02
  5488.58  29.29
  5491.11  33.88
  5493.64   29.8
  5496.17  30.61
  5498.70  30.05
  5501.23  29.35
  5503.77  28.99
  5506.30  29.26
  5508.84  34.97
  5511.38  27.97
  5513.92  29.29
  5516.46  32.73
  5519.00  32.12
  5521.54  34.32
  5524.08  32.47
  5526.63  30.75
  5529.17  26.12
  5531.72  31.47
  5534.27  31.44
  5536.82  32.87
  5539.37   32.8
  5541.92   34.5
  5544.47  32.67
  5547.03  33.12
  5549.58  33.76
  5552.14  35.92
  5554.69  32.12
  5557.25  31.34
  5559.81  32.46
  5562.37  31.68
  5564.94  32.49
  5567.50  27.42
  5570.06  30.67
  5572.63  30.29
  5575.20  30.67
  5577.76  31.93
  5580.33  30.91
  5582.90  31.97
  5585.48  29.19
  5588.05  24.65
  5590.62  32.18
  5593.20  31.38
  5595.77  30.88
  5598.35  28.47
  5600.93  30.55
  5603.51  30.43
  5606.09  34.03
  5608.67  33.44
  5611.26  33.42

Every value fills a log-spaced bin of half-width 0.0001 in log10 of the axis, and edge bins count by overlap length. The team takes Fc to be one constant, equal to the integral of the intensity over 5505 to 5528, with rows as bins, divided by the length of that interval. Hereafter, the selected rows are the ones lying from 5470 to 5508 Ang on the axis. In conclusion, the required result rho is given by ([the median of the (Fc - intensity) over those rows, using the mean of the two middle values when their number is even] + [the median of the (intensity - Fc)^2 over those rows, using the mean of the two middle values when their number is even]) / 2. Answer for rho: 2.2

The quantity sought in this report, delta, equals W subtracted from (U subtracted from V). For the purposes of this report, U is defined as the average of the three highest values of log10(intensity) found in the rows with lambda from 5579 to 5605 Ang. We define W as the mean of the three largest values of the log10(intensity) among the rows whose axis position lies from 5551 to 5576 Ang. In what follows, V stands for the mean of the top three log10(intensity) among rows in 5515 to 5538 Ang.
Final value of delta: -1.51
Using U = 1.50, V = 1.52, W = 1.53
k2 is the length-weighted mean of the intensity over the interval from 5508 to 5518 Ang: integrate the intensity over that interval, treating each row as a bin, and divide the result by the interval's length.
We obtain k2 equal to 31.1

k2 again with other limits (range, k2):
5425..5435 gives 28.1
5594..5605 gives 30.2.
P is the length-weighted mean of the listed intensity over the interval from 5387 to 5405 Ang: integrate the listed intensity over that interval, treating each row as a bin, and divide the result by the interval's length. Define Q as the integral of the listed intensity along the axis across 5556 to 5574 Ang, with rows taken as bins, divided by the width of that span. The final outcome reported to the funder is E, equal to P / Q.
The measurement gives 0.91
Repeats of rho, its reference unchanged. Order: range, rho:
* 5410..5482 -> 1.8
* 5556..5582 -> 0.6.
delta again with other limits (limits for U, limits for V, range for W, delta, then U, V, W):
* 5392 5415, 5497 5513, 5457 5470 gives -1.51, 1.48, 1.50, 1.52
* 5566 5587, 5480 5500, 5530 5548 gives -1.51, 1.50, 1.51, 1.52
